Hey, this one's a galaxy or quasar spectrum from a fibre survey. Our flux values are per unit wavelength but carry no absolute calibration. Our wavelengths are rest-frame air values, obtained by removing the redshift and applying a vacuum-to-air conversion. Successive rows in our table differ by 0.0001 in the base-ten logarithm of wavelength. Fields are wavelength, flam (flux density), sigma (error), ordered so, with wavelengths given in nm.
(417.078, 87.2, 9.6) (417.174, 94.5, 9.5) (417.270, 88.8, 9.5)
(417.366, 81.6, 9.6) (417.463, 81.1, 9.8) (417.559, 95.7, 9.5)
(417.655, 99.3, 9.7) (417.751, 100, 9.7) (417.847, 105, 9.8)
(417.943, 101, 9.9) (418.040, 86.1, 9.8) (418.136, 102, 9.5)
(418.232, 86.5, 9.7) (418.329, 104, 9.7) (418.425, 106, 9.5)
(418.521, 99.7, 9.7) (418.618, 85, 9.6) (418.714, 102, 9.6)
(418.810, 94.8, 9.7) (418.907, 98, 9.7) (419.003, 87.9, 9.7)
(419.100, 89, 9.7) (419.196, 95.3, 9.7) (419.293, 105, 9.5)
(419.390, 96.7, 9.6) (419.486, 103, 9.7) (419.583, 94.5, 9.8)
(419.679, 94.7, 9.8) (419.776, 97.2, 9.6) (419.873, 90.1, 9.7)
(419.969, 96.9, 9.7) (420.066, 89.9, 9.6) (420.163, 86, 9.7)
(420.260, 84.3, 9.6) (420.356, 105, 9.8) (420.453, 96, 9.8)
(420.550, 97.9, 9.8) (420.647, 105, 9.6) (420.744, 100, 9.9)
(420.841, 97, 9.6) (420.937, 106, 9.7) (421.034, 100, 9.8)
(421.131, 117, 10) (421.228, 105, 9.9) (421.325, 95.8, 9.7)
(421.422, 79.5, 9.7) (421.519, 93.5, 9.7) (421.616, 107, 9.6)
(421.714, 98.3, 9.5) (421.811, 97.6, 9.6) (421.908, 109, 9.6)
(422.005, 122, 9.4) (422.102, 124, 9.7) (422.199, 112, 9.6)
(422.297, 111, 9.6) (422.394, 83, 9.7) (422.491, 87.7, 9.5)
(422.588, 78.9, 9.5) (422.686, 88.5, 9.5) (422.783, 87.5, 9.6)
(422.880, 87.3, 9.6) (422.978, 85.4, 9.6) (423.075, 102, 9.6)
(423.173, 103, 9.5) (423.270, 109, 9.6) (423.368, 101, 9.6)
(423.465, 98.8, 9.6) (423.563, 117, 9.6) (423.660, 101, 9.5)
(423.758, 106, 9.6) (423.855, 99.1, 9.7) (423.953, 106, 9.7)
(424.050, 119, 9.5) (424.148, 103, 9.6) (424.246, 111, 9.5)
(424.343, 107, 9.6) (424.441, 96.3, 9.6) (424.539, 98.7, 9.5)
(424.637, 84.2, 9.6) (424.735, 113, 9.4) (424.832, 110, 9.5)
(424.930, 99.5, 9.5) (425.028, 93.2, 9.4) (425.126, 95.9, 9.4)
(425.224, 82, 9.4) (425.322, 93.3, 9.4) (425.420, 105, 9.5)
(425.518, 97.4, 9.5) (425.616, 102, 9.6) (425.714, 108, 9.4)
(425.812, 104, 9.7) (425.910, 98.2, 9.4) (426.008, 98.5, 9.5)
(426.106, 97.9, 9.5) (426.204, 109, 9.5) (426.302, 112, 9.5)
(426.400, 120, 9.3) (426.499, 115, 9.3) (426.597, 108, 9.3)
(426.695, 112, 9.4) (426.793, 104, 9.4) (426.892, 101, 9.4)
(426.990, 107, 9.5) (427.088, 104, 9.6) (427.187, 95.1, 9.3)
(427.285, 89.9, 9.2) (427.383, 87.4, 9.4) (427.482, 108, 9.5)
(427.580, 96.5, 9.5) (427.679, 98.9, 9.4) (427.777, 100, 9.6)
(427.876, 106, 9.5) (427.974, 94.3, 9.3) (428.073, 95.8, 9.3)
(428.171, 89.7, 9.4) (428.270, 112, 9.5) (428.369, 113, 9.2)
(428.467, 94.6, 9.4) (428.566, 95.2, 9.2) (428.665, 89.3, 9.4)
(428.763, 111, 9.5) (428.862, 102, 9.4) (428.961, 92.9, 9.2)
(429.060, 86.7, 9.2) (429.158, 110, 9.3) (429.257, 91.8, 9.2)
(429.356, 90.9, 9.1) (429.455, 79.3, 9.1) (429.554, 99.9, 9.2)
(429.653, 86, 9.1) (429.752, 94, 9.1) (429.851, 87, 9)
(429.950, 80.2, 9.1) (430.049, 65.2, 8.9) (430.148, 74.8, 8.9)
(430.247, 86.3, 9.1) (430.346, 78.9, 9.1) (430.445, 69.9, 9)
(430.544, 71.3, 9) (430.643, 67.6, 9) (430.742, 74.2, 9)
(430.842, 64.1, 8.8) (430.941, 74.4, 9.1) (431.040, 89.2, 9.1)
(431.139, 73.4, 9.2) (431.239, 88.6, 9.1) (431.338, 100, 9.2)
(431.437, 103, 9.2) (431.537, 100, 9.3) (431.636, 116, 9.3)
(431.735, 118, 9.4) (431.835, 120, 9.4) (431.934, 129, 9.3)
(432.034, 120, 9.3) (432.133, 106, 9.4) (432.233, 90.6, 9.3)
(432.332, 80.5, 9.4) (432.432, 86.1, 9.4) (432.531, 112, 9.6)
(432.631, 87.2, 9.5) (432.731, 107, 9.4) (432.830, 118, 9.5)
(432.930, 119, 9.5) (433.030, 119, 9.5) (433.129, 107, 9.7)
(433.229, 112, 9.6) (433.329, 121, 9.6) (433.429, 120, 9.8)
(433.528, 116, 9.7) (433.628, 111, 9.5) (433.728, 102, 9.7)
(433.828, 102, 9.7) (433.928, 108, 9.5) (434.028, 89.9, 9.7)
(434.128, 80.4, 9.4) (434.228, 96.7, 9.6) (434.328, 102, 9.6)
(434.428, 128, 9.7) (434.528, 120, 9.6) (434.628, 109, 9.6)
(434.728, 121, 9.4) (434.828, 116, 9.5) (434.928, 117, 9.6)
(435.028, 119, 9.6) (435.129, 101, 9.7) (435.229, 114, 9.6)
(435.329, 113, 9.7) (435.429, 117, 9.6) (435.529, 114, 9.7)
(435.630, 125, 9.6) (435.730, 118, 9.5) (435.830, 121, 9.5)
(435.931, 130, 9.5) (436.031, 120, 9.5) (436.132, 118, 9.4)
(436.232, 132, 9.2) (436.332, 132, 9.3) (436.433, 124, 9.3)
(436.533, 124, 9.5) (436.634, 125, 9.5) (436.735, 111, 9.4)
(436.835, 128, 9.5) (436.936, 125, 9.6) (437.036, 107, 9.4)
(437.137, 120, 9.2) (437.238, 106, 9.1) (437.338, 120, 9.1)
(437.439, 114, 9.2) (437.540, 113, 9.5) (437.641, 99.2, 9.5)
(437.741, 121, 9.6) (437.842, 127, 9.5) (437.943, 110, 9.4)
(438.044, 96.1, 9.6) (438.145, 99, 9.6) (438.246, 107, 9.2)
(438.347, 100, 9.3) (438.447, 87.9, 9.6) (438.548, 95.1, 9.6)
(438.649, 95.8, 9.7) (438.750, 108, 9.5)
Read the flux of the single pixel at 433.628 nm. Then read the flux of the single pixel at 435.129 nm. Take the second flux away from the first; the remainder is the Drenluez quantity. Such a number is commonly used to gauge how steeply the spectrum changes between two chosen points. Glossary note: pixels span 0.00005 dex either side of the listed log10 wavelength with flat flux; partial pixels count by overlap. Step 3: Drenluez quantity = 10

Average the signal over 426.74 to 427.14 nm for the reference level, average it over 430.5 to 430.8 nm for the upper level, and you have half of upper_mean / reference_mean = 0.34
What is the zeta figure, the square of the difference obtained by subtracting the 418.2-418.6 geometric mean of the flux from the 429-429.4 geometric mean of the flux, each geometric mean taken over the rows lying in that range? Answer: 18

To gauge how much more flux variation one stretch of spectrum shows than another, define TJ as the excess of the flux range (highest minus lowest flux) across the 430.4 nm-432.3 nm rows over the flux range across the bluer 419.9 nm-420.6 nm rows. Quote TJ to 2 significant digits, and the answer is 44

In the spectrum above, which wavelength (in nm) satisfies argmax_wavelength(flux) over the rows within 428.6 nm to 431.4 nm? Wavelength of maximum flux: 428.763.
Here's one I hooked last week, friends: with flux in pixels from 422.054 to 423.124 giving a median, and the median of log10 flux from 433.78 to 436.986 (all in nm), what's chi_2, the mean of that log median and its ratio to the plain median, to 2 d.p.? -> 1.05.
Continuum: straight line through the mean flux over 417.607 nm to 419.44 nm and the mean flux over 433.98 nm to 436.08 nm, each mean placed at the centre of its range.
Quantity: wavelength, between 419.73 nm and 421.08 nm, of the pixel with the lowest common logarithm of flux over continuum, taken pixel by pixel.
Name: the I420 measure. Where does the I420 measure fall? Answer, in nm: 420.260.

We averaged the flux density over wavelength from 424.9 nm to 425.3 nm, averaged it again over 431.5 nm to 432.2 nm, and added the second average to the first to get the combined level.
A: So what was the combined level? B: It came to 208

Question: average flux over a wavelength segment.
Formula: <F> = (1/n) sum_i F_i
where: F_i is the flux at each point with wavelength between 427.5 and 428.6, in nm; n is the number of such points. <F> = 100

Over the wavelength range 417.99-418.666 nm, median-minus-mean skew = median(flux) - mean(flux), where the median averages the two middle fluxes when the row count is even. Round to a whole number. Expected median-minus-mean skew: 4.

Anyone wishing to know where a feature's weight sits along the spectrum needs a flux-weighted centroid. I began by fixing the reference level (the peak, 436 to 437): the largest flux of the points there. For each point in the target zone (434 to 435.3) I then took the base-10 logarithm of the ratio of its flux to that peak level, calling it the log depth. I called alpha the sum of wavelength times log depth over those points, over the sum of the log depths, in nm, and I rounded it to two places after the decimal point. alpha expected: 434.49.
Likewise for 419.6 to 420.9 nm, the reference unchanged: 420.23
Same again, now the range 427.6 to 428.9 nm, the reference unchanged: 428.26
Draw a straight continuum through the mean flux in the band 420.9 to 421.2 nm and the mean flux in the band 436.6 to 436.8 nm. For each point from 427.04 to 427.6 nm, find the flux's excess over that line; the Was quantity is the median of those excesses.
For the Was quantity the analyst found -16.1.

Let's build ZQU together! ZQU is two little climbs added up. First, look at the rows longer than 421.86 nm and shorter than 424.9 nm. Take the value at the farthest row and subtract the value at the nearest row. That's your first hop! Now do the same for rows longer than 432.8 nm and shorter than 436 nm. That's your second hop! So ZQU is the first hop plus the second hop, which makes 13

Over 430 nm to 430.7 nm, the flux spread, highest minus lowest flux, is 21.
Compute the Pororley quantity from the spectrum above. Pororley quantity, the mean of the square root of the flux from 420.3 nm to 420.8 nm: 10.0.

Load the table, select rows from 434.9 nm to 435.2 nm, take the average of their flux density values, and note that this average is 112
